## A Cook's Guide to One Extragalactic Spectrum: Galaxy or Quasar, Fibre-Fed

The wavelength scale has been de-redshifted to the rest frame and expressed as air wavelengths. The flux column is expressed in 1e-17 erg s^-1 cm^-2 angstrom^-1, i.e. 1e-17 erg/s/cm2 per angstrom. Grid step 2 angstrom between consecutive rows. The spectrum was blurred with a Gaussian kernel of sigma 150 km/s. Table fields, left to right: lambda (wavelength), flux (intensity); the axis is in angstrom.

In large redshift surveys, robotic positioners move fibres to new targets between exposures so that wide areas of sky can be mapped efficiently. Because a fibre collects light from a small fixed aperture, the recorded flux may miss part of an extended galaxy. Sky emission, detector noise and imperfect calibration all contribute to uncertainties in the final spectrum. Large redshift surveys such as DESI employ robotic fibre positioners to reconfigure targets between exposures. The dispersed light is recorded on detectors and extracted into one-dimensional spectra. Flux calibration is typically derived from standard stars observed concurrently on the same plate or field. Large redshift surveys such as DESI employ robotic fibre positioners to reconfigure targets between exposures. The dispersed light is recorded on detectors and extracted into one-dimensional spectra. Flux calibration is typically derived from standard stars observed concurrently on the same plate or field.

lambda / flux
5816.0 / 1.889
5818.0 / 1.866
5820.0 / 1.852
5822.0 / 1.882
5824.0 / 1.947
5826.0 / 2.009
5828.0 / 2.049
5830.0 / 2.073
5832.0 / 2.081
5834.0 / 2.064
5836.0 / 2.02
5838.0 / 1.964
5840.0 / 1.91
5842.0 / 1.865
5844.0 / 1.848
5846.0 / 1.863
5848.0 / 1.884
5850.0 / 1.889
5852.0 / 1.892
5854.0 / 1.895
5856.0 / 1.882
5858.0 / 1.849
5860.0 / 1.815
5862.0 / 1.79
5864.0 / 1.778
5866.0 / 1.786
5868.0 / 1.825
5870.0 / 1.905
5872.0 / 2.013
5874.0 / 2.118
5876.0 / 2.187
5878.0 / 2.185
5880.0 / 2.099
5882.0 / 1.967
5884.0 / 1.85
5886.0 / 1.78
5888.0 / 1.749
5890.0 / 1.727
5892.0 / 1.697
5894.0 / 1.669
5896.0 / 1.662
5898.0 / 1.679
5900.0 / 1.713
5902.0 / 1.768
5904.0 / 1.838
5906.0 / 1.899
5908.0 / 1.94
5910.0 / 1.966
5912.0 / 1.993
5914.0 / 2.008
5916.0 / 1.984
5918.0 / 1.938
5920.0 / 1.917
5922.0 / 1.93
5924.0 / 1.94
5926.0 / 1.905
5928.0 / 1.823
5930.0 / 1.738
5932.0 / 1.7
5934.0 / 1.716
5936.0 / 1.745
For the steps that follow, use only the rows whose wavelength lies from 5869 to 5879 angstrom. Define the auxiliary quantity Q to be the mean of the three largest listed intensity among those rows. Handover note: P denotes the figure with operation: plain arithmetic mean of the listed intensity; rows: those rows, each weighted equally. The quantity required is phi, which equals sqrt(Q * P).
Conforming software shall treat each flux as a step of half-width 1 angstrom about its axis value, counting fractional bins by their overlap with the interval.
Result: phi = 2.12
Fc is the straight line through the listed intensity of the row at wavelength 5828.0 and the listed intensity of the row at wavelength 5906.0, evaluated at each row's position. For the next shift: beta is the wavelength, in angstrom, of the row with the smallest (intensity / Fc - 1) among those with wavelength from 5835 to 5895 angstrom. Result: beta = 5894.0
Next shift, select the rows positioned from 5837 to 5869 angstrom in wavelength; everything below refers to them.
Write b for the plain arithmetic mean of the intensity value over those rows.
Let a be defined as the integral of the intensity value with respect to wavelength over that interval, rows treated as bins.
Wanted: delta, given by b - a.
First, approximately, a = 59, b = 1.86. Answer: -58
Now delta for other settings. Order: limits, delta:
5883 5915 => -56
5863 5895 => -59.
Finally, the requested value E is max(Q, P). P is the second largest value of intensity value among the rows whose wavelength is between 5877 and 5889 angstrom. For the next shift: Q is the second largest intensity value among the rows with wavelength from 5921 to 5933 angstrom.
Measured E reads 2.10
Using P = 2.099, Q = 1.93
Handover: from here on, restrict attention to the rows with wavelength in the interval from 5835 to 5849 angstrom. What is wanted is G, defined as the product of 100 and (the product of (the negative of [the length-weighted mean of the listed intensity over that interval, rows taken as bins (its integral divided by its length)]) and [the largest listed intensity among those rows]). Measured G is -385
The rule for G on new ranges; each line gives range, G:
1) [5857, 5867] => -333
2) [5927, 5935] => -318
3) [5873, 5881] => -470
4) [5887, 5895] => -299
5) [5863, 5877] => -425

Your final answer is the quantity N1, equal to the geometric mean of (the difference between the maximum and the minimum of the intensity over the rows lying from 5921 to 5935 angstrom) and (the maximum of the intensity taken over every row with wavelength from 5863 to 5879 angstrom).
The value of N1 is 0.7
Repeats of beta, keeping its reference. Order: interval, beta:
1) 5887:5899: 5896.0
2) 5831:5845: 5844.0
